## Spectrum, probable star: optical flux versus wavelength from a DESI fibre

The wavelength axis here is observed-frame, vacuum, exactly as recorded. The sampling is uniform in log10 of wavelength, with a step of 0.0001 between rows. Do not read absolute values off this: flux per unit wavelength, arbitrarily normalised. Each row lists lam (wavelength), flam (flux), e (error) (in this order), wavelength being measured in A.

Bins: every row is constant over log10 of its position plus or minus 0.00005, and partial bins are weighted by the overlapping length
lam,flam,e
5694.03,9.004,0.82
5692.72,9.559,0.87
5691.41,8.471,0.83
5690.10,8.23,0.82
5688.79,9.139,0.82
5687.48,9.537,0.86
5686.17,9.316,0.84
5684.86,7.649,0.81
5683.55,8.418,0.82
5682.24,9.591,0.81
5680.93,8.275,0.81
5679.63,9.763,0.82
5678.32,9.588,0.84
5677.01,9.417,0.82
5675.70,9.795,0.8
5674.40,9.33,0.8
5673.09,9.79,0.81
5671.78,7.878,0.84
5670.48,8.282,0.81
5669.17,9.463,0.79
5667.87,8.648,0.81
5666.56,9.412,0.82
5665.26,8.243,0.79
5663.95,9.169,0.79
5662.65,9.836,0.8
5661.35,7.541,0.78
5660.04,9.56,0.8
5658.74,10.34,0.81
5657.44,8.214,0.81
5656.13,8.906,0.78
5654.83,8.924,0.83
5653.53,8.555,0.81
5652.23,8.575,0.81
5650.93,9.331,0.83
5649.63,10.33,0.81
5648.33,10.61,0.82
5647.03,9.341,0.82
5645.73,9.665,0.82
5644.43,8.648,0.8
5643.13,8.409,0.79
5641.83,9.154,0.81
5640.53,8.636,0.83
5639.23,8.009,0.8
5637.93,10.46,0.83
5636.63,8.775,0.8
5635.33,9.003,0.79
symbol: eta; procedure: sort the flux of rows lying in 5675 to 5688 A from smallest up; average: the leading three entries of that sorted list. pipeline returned 8.11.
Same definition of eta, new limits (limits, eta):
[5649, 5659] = 8.45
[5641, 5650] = 8.74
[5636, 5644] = 8.35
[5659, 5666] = 8.32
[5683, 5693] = 8.10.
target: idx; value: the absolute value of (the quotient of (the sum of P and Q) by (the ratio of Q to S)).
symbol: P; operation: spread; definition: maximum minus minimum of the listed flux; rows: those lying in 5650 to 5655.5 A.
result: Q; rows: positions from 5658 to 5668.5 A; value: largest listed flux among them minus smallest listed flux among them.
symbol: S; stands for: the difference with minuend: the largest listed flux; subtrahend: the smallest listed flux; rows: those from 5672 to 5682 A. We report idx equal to 1.9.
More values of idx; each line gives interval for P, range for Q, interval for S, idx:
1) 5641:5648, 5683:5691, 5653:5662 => 4.7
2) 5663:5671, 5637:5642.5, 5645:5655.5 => 3.1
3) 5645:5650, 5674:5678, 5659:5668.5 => 8.6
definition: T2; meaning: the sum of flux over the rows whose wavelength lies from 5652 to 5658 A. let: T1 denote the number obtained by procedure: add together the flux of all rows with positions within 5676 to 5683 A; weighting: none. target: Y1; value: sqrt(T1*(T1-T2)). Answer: 12.7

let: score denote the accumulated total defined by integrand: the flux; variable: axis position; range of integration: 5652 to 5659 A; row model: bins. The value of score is 62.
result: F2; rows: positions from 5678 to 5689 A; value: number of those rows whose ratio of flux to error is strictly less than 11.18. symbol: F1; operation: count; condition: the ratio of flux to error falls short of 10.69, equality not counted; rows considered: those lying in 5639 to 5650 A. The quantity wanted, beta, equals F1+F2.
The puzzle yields 9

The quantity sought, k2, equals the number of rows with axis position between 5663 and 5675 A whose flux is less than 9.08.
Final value 4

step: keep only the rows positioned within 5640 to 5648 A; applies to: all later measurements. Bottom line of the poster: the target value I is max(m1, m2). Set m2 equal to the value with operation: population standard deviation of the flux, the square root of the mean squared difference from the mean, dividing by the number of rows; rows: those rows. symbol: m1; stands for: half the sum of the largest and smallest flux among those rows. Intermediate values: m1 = 9.04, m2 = 0.44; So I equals 9.04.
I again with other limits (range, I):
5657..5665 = 8.94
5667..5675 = 8.83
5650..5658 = 8.77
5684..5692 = 8.59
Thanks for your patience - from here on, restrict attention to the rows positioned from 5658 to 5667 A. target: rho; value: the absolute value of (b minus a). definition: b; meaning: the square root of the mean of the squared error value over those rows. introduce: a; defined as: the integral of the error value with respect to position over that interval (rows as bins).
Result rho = 6.39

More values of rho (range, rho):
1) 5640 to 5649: 6.50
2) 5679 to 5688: 6.59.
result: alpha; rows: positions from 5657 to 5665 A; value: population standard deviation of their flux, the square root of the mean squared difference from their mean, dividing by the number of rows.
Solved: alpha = 0.96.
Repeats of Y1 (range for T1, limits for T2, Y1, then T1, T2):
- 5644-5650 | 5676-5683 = 9.8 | 48.6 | 46.6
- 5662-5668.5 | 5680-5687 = 9.7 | 45.3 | 43.2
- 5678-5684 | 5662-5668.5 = 3.9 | 45.6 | 45.3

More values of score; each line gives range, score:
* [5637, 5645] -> 71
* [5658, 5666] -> 73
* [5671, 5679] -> 74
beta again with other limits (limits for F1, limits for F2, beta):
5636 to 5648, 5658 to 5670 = 6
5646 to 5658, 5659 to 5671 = 7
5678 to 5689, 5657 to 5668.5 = 7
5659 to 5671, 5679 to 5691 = 11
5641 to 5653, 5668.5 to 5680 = 4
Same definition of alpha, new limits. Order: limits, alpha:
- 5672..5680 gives 0.19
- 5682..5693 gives 0.66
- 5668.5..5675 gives 0.74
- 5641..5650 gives 0.76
